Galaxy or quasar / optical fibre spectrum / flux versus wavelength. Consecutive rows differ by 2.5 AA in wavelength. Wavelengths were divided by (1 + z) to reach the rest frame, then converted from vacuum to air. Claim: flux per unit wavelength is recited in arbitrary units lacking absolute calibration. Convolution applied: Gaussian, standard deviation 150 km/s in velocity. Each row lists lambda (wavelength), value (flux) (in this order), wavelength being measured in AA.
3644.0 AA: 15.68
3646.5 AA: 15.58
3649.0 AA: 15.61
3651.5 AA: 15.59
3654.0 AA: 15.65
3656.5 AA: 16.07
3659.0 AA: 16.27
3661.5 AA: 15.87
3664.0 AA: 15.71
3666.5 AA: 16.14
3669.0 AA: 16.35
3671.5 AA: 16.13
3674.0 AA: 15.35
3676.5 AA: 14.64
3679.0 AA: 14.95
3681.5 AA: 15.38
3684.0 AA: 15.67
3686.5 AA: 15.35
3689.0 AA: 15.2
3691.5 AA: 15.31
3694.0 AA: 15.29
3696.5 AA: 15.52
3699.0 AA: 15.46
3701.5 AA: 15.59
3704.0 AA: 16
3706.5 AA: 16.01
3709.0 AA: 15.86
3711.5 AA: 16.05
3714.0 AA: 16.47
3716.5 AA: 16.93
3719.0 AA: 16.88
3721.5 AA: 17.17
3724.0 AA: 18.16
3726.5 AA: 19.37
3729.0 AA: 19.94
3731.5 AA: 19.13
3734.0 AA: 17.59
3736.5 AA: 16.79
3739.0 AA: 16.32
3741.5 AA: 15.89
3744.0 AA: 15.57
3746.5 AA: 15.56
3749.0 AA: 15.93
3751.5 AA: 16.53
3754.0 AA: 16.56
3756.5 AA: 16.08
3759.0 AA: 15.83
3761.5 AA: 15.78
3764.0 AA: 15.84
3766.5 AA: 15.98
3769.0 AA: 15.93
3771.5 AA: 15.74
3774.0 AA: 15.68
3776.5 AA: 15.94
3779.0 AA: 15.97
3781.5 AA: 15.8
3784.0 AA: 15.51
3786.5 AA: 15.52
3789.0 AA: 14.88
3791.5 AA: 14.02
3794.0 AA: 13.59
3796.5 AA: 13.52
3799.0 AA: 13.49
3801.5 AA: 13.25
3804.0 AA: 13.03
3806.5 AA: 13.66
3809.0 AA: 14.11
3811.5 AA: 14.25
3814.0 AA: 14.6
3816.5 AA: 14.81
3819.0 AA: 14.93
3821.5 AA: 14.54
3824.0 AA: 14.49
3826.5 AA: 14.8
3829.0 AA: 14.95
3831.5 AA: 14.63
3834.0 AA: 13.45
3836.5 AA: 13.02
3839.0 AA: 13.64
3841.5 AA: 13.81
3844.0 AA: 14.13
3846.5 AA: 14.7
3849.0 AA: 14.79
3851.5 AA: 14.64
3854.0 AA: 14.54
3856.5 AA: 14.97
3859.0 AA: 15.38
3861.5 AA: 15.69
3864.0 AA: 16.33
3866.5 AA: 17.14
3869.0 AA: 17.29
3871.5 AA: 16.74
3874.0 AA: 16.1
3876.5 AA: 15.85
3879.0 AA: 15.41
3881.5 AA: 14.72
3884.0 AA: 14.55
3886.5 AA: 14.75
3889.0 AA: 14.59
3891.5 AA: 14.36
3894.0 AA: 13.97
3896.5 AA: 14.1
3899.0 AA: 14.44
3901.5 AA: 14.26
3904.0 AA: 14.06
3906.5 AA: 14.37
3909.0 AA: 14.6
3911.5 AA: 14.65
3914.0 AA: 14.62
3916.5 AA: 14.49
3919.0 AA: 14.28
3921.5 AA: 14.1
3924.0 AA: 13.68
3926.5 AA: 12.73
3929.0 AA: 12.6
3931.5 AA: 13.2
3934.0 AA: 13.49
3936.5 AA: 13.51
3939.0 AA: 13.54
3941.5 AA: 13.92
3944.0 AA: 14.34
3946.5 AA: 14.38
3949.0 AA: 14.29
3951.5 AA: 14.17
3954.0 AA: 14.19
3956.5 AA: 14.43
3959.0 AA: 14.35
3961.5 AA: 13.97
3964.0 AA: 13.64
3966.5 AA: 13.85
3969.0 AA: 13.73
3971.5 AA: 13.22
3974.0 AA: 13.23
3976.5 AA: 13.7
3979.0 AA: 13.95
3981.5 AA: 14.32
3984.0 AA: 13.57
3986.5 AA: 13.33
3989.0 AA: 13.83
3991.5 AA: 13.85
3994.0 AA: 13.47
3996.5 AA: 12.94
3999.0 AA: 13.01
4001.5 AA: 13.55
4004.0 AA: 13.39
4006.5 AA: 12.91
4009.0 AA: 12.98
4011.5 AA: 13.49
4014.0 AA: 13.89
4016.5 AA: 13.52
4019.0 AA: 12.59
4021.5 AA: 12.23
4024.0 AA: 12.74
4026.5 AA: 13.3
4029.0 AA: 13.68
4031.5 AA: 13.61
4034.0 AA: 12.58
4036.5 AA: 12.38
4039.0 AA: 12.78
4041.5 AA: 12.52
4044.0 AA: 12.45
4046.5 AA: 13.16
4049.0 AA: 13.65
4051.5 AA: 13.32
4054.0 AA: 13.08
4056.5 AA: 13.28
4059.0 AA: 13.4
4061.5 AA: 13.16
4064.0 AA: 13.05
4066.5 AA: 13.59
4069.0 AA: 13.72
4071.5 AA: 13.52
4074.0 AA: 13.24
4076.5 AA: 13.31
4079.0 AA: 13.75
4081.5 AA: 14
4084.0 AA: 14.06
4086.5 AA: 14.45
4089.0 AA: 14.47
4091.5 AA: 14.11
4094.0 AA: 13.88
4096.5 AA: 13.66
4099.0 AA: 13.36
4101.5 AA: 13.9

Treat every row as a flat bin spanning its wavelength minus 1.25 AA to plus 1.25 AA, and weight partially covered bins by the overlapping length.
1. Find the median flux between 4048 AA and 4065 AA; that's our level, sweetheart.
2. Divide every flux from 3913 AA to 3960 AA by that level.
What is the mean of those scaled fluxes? 1.05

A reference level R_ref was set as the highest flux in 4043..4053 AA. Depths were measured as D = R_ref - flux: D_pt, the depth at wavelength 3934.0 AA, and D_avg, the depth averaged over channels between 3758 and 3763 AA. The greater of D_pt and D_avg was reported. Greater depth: 0.16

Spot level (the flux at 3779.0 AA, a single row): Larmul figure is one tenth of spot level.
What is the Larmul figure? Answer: 1.60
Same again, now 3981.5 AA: 1.43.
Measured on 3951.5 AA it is 1.42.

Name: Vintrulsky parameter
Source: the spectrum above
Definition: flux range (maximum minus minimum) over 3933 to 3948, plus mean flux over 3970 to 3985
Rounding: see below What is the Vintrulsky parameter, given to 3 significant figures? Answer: 14.6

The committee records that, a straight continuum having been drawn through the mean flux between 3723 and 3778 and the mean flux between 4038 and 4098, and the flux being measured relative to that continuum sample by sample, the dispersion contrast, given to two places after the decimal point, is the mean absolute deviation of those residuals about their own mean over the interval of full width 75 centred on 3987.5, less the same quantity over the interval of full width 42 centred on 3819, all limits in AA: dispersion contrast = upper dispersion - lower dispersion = -0.30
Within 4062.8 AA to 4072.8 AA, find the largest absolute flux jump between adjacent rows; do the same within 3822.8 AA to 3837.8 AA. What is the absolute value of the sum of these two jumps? 1.72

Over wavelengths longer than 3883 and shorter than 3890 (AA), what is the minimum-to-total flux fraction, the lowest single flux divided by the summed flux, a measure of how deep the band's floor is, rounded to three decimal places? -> 0.332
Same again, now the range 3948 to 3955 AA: 0.332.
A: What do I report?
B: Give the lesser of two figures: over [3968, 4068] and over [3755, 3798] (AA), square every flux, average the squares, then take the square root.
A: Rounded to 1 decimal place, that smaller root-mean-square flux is 13.3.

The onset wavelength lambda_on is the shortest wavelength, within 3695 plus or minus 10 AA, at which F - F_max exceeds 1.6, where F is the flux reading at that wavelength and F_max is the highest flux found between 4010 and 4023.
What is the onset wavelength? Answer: 3696.5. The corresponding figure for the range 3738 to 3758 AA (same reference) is 3739.0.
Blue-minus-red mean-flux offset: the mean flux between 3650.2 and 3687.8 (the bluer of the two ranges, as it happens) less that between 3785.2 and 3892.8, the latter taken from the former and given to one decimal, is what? 1.0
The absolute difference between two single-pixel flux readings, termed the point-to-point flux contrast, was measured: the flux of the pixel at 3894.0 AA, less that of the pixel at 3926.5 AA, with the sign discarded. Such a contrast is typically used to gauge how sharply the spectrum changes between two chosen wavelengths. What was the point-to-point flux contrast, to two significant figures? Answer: 1.2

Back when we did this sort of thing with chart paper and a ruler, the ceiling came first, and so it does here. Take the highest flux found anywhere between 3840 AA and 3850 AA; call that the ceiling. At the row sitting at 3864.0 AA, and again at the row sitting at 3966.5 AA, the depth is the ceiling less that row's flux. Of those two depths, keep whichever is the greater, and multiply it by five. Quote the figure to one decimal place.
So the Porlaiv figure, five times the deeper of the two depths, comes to 4.7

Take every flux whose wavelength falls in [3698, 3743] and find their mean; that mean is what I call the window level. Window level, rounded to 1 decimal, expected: 17.0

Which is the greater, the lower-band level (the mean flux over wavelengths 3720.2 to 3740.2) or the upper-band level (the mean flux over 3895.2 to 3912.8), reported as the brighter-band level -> 18.1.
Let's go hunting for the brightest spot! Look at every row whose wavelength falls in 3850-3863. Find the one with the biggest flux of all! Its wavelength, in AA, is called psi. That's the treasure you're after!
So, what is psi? 3861.5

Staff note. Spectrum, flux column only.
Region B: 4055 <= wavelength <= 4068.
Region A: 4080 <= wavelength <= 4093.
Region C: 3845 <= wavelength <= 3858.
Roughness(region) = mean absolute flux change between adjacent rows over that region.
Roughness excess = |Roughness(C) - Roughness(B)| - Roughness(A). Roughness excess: -0.1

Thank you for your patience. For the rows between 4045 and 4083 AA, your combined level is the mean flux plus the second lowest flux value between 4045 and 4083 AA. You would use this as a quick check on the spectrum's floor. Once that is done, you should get 26.5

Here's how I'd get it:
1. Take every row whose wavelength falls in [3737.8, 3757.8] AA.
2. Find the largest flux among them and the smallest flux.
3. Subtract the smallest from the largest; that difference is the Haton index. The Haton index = 1.0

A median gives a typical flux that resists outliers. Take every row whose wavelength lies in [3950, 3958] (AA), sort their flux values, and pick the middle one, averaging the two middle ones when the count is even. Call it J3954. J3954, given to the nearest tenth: 14.2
